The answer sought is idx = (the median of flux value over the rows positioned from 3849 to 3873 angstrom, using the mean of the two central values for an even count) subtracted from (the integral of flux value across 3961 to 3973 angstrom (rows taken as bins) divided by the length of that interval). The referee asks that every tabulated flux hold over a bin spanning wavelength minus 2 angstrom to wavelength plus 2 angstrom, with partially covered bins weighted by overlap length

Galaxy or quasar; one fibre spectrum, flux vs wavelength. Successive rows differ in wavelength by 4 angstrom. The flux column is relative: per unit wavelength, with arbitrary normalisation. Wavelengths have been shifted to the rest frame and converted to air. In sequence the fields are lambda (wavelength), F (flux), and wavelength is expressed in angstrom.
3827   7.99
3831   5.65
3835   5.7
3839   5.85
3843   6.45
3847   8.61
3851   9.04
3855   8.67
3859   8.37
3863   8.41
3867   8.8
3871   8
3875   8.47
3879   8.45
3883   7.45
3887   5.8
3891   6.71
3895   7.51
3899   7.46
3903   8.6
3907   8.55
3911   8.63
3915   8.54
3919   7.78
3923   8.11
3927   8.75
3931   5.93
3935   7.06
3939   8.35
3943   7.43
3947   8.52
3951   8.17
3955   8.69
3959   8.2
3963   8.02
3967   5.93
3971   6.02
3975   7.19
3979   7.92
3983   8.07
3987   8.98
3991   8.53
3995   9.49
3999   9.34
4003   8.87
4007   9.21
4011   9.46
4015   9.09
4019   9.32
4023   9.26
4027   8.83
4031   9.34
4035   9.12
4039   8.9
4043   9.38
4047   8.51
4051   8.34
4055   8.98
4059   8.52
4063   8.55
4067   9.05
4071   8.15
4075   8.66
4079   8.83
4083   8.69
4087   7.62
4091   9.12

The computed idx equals -1.9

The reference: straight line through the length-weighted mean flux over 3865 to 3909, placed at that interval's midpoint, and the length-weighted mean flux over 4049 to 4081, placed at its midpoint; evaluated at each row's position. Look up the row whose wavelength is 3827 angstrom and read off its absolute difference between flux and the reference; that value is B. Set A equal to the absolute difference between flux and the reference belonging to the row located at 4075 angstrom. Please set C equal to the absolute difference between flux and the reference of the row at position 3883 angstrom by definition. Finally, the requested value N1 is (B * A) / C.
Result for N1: 0.03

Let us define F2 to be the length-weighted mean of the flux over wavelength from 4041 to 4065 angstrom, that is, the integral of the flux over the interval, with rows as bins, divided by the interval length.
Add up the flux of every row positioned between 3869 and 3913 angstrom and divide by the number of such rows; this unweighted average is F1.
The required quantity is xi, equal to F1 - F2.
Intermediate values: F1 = 7.78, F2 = 8.71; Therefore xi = -0.9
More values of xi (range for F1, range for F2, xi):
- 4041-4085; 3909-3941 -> 0.8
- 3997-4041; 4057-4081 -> 0.5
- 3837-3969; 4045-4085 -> -0.8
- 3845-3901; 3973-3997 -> -0.4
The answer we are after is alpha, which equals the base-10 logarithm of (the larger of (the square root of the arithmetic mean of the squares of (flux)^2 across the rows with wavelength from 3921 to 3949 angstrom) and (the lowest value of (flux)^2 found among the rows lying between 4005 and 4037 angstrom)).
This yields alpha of 1.89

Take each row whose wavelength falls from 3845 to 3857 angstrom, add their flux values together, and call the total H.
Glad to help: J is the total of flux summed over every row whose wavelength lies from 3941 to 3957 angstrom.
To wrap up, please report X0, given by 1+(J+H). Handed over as 60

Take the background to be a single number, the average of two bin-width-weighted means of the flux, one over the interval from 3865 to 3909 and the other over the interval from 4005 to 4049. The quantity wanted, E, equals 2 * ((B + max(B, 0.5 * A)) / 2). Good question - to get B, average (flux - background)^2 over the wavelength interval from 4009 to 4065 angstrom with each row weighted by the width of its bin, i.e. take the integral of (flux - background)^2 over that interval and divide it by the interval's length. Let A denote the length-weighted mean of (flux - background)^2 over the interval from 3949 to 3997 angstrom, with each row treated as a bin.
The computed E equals 1.1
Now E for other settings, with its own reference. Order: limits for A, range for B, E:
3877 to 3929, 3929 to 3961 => 2.4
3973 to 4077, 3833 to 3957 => 2.8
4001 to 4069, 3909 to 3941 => 2.3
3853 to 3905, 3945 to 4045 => 1.8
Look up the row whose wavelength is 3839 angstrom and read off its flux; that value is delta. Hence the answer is 5.85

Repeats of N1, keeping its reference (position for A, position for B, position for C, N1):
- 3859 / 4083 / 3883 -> 0.06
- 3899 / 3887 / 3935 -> 0.82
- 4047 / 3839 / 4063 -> 0.93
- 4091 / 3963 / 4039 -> 0.13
